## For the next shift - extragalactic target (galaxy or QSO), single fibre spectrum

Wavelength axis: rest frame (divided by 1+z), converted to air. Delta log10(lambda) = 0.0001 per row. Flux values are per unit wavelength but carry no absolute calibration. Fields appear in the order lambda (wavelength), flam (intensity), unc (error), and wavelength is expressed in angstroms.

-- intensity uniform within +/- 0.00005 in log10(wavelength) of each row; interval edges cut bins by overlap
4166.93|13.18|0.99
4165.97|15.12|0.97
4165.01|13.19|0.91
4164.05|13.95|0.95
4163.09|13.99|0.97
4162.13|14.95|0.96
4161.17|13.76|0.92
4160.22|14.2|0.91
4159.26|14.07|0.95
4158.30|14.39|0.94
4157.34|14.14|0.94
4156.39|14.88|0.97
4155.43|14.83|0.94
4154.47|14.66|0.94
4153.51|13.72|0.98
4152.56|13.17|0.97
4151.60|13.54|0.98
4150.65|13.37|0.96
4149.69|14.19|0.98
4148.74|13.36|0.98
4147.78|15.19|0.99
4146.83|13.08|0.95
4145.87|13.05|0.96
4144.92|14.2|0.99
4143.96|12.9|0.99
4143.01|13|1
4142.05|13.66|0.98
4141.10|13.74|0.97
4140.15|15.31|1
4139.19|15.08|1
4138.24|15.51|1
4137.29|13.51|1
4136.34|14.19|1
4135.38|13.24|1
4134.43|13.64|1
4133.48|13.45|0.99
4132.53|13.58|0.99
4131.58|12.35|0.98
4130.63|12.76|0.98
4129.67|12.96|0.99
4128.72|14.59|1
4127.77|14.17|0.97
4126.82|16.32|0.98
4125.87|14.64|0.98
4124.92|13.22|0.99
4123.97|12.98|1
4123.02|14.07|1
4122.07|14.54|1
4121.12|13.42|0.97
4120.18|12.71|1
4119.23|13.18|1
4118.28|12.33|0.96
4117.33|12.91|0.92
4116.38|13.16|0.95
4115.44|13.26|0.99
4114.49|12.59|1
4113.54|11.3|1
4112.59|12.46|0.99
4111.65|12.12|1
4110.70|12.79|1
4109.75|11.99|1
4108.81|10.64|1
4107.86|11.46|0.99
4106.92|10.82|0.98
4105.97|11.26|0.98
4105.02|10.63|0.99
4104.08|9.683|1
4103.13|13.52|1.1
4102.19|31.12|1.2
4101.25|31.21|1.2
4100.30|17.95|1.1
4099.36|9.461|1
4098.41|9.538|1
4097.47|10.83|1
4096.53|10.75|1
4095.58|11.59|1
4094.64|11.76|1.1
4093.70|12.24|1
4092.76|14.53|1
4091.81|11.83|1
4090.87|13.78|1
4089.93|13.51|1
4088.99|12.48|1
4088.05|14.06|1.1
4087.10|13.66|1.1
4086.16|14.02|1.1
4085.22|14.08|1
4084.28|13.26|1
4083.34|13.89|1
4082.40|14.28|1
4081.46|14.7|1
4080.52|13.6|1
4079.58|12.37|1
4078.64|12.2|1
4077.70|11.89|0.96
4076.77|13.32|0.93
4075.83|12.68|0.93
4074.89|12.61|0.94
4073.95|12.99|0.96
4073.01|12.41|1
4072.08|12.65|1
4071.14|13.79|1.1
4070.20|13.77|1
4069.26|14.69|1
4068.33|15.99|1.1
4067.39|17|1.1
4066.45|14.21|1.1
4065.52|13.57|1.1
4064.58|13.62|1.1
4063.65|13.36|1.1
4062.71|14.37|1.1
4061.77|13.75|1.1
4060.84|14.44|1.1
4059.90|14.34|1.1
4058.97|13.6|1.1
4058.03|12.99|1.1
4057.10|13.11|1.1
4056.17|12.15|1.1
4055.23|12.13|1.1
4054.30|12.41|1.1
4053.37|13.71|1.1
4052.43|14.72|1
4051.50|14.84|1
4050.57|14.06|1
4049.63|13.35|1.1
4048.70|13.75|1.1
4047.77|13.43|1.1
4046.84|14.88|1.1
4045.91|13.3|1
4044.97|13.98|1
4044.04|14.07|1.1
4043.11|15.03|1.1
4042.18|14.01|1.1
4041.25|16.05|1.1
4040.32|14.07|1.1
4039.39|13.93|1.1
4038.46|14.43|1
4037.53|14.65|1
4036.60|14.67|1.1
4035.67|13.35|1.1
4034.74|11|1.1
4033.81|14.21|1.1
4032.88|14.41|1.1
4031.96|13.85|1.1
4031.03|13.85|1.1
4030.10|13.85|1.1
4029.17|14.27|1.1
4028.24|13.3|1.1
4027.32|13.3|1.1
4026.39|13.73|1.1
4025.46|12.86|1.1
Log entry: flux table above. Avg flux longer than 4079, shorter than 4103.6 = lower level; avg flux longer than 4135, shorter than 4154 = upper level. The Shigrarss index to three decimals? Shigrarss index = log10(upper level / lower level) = -0.016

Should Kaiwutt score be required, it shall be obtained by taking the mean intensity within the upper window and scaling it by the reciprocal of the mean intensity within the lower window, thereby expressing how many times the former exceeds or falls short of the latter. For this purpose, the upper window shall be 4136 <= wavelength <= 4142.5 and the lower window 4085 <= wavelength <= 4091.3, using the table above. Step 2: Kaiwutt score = 1.06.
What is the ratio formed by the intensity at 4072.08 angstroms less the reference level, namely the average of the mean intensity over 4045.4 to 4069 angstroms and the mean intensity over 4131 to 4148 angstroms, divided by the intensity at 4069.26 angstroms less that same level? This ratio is -1.4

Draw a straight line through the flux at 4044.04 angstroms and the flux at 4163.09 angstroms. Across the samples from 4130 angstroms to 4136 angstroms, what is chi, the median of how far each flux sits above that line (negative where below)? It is -0.66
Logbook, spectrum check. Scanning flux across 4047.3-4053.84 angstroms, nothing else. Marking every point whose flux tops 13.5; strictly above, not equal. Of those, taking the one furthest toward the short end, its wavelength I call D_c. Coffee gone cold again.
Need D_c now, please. 4048.70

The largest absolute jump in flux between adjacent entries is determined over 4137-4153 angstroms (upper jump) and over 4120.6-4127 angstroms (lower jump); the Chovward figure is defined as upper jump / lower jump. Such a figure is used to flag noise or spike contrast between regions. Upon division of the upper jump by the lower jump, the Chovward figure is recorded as 1.3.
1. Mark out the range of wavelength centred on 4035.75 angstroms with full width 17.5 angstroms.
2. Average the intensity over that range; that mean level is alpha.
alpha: 14.0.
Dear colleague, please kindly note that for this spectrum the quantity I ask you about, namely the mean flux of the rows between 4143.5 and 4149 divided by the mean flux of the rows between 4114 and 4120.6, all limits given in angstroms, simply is 1.06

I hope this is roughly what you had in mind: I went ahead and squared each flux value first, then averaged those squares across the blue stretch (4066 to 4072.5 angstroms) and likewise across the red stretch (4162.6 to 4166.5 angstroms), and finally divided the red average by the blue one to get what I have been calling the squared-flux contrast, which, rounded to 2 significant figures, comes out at 0.92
